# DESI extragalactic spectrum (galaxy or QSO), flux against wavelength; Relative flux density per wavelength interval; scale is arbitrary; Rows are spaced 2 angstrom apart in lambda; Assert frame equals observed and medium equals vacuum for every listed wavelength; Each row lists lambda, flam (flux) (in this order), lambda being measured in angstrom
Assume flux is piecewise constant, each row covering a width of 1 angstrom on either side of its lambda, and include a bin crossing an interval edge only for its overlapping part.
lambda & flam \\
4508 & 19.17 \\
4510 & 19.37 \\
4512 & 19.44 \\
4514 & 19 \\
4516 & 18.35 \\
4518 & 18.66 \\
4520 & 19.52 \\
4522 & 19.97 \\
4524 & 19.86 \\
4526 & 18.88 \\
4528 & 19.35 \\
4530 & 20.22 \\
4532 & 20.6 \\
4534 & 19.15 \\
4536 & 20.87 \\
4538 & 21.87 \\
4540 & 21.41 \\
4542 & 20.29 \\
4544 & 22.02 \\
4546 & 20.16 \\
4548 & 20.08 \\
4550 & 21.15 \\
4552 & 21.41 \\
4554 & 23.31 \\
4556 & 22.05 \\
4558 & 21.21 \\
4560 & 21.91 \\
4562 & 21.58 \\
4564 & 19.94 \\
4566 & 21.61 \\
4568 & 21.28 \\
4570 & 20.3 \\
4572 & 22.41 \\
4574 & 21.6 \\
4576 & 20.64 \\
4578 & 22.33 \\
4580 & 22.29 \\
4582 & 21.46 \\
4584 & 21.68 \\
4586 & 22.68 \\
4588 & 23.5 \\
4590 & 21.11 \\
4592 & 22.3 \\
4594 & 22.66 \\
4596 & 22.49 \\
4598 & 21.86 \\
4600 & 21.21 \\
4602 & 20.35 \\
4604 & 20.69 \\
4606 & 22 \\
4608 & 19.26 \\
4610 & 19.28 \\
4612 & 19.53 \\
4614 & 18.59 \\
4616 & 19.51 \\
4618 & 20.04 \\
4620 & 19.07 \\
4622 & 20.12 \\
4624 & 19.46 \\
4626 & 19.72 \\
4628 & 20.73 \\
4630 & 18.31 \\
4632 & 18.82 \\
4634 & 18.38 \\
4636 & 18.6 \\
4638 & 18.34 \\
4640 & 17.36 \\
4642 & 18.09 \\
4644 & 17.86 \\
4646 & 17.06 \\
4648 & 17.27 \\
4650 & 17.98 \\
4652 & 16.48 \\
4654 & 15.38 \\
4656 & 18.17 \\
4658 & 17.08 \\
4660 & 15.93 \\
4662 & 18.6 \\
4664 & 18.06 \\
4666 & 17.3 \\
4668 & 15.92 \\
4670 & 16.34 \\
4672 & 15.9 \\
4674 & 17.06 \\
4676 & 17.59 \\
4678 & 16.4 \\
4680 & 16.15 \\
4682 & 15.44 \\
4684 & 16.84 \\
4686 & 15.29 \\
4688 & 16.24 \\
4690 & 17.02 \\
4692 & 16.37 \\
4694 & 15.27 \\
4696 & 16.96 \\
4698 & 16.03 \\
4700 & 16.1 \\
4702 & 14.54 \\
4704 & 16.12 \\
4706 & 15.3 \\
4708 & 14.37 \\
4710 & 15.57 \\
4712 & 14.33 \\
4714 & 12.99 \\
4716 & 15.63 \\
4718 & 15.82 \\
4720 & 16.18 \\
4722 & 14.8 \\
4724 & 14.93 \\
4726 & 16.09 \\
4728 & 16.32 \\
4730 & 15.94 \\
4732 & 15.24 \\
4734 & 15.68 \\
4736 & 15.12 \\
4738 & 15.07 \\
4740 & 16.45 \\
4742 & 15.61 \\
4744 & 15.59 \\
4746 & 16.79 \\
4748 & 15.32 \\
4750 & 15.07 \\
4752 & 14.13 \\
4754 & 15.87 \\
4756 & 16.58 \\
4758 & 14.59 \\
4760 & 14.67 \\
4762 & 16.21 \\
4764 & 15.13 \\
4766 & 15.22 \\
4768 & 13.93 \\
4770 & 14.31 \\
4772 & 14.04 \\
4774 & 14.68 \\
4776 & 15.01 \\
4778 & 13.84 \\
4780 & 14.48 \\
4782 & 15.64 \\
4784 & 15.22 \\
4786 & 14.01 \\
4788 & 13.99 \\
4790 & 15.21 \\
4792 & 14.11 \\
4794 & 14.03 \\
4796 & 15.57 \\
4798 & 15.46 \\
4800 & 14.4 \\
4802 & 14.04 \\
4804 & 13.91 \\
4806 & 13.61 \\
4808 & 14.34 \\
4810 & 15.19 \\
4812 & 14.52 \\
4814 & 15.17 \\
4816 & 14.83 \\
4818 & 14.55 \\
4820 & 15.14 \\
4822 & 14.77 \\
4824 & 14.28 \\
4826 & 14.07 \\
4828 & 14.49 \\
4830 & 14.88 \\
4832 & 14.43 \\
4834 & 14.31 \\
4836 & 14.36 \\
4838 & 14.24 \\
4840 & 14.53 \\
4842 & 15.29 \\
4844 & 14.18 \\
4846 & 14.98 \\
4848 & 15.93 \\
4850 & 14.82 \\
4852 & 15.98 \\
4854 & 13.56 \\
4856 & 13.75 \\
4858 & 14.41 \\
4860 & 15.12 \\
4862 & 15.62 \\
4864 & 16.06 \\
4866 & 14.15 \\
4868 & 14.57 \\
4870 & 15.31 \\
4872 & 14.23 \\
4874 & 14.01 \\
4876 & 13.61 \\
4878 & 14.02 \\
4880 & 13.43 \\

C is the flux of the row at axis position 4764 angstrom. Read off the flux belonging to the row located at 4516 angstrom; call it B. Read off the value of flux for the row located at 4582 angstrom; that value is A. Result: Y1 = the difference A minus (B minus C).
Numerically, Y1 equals 18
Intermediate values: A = 21.46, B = 18.35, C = 15.13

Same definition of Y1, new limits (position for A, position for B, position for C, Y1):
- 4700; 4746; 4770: 14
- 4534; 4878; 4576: 26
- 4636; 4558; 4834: 12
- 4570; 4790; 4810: 20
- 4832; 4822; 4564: 20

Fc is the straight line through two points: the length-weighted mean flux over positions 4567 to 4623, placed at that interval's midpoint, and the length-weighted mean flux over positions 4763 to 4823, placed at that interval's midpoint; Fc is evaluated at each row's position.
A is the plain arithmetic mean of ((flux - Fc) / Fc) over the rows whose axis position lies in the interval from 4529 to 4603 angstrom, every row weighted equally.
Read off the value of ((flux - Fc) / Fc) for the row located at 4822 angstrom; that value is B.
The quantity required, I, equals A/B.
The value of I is -0.3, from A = -0.03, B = 0.08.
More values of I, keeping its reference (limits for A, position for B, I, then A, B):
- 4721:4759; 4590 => 7.8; -0.05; -0.01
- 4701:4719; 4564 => 1.4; -0.14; -0.10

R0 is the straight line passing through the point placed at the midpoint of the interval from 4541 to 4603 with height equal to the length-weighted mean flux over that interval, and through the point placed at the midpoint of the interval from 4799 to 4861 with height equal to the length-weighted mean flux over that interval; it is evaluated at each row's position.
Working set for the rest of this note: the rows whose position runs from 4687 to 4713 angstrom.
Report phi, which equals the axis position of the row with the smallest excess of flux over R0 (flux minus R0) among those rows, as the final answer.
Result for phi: 4708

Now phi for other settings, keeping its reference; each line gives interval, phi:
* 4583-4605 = 4602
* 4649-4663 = 4654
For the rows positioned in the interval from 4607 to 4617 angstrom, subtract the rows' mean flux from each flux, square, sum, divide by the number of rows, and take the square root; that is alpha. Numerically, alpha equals 0.34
